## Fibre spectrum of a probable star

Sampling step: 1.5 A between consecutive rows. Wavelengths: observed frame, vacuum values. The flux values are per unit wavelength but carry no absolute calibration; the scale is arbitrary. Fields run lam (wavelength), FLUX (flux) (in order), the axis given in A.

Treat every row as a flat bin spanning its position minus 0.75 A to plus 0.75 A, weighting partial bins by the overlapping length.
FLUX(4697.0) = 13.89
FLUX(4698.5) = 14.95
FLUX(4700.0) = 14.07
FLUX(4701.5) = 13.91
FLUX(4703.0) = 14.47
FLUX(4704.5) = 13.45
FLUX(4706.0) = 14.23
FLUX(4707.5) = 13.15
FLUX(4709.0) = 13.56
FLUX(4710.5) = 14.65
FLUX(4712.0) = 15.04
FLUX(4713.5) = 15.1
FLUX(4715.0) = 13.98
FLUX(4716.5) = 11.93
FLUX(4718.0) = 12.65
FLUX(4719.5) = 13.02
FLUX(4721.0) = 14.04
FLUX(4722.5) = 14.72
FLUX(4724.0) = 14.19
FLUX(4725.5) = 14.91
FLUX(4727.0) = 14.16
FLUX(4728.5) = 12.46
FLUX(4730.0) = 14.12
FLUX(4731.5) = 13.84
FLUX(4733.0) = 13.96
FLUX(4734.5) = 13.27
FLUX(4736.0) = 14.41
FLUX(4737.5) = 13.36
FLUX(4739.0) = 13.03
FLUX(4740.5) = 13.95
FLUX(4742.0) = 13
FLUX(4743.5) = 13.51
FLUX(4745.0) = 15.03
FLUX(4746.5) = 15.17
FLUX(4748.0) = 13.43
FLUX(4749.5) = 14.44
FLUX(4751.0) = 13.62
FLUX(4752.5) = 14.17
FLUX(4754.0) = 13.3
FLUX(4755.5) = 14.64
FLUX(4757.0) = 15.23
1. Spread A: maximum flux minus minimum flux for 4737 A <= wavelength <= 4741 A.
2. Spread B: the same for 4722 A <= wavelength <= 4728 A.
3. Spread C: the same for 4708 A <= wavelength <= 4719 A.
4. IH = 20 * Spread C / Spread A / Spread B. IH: 92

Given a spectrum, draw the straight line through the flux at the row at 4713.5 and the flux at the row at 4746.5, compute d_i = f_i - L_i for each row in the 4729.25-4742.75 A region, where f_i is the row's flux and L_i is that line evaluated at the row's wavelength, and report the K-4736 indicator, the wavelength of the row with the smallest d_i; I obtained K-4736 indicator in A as 4742.0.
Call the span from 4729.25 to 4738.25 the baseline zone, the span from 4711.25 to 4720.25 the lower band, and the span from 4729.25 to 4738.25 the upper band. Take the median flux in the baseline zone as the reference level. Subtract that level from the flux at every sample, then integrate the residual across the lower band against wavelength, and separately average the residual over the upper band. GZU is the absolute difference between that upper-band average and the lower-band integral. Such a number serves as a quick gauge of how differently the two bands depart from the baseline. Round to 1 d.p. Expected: 2.4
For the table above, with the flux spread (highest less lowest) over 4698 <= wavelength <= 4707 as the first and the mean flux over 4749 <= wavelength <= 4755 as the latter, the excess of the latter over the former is 12.4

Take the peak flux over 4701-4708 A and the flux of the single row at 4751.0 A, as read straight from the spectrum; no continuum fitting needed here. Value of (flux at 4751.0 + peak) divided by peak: 1.94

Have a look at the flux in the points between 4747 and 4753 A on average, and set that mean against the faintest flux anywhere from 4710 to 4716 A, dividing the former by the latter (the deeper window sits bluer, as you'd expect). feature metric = 1.00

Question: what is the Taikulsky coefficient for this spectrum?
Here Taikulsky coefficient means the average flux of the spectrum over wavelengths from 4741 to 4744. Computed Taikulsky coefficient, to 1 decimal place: 13.3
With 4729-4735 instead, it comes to 13.8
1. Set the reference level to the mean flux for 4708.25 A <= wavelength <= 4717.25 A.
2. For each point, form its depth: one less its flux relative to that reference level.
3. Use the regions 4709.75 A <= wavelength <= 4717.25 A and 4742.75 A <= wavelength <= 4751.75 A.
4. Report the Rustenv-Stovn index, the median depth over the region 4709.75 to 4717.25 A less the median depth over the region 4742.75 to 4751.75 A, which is -0.04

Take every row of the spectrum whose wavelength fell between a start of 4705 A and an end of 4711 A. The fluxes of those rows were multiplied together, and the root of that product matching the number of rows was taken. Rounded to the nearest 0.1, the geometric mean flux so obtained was 13.9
